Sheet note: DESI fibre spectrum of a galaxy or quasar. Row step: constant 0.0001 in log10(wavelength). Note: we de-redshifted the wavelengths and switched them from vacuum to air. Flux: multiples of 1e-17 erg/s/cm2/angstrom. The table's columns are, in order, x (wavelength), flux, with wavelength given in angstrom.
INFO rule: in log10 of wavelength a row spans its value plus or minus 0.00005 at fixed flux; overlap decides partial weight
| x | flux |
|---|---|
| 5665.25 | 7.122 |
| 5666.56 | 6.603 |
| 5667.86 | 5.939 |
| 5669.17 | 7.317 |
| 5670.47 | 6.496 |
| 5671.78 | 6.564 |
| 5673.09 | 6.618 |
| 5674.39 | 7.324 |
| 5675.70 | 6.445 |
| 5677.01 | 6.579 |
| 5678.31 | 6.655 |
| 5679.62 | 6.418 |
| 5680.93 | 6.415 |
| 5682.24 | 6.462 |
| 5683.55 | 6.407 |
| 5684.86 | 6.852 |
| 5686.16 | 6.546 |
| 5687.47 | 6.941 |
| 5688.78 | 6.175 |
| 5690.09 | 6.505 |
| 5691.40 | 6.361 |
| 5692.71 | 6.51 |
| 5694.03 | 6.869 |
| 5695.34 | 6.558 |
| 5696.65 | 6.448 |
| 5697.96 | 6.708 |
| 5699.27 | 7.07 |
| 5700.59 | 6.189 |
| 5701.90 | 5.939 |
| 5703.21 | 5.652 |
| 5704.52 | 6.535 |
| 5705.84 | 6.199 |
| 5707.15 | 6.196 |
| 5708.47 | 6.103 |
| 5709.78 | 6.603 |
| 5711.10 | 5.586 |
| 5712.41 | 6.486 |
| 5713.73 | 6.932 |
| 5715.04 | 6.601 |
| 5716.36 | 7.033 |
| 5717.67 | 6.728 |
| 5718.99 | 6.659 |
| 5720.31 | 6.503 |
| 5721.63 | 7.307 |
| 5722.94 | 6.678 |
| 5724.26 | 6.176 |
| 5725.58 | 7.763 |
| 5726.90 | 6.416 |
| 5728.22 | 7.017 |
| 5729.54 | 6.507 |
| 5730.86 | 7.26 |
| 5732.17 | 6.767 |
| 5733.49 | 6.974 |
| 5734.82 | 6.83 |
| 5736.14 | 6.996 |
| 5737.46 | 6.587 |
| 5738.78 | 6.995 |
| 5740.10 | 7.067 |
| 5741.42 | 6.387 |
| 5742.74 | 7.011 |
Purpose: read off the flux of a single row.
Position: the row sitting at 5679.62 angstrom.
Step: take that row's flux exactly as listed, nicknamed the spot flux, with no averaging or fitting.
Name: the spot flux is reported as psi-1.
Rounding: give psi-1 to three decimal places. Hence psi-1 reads 6.418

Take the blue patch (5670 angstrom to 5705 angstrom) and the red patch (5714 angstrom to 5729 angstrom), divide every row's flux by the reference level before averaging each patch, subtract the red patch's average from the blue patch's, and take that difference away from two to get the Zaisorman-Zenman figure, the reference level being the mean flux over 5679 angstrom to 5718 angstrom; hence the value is 2.04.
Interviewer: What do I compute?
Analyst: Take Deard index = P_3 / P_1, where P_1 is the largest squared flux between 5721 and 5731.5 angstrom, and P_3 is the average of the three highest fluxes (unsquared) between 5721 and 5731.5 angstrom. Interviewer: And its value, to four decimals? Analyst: 0.1235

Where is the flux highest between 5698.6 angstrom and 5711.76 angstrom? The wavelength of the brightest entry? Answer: 5699.27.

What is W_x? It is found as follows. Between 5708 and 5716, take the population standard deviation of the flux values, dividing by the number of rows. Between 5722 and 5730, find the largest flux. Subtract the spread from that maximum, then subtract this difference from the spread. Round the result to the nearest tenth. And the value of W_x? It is -6.9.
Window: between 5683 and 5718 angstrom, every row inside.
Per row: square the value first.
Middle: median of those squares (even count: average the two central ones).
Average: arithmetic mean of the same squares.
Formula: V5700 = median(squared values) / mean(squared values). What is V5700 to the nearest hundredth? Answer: 1.01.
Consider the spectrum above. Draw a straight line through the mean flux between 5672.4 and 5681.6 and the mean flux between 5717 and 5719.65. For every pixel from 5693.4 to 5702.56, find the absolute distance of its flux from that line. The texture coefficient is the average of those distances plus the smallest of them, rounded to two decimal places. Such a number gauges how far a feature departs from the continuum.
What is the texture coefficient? 0.35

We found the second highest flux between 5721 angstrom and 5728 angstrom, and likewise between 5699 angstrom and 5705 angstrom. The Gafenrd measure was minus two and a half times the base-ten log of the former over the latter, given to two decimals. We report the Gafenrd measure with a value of -0.12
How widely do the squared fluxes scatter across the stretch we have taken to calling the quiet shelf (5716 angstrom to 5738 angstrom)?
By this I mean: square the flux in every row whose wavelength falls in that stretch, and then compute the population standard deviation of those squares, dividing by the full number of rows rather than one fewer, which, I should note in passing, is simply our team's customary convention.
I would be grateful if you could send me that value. 5.2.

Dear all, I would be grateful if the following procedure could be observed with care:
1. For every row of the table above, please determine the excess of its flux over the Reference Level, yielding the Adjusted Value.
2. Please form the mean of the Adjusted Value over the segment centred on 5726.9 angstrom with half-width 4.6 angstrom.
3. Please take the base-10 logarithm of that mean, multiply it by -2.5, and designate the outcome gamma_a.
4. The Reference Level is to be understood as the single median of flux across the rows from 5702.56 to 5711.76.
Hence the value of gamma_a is 0.49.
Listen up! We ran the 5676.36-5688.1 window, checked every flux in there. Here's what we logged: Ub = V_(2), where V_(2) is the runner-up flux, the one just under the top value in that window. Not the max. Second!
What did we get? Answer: 6.852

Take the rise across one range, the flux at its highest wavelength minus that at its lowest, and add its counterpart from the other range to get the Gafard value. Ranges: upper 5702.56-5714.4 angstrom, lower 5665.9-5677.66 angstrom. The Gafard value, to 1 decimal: 1.3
